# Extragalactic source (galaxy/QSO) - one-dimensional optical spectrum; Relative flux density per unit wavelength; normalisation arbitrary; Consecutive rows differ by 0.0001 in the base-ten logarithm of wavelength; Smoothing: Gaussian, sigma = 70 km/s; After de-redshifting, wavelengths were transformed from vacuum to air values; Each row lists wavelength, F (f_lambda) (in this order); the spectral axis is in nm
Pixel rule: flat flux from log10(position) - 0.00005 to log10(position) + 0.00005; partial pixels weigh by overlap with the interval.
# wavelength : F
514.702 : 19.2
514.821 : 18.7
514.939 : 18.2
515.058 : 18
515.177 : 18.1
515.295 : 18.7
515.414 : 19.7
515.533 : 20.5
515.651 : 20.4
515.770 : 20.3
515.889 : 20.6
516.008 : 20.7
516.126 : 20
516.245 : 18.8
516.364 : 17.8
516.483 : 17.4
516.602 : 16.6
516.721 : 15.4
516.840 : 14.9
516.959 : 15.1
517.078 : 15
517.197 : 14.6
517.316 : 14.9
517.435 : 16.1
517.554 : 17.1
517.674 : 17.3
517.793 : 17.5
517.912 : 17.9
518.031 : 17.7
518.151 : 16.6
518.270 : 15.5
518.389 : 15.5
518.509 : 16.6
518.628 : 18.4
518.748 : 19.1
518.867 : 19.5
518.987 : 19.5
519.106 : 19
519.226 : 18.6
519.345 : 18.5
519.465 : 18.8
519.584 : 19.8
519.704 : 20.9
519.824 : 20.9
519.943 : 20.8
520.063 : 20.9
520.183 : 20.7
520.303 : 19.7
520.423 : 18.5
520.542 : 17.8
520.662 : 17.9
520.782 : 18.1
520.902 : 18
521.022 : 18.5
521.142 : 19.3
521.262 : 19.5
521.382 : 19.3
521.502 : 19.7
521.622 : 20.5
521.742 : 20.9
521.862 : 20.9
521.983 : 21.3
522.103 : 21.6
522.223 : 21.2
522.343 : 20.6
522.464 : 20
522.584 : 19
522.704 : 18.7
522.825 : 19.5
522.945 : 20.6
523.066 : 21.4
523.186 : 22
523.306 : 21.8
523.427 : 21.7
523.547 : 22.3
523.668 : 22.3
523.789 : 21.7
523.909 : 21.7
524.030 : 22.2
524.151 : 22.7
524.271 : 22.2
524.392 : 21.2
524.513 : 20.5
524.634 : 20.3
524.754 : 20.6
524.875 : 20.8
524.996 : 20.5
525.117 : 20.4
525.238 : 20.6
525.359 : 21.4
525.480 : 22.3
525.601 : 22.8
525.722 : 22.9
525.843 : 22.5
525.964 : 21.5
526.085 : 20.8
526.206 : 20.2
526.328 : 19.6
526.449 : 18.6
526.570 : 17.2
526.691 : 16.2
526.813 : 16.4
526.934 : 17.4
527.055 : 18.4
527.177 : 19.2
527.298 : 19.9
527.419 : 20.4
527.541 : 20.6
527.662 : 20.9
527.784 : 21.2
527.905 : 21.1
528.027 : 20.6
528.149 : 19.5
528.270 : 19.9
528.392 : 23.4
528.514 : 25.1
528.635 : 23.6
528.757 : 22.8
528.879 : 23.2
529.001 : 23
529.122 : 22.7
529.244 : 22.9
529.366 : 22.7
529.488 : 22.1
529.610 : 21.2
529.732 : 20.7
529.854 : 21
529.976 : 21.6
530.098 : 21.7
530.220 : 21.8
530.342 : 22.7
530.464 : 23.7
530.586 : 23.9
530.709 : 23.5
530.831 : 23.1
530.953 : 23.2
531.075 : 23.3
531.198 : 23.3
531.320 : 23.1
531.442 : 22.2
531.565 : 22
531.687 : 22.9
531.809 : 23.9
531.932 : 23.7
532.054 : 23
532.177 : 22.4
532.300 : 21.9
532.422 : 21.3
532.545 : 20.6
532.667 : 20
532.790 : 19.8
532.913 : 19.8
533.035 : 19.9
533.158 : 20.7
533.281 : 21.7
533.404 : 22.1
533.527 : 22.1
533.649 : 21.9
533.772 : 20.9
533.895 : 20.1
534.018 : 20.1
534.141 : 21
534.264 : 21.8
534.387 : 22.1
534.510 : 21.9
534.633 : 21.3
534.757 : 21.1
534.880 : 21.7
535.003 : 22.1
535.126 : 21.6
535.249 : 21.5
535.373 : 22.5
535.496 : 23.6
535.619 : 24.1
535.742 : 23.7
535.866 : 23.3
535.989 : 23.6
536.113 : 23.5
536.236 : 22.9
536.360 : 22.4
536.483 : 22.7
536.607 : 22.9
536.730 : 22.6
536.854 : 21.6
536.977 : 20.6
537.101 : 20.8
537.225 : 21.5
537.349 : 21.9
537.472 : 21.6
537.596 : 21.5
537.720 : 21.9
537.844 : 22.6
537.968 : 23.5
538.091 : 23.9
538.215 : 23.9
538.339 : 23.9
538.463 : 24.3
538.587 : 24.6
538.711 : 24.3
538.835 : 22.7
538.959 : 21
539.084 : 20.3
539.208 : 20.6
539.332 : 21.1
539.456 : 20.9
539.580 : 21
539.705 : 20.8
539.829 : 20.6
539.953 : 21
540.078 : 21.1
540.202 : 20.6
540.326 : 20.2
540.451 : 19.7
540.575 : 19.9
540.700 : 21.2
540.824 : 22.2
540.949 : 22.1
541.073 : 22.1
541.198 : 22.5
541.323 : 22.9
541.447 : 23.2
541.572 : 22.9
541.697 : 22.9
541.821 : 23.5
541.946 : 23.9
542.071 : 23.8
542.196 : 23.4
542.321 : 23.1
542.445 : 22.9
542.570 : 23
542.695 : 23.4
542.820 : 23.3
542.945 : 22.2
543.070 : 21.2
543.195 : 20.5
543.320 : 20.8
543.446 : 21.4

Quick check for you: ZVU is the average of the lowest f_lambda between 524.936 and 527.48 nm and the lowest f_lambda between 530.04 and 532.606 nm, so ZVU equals 18.4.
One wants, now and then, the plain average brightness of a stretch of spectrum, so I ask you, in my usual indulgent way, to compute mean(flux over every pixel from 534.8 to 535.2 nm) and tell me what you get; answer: 21.8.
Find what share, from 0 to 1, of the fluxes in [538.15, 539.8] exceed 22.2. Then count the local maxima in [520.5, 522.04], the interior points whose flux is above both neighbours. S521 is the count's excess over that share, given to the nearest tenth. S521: 1.5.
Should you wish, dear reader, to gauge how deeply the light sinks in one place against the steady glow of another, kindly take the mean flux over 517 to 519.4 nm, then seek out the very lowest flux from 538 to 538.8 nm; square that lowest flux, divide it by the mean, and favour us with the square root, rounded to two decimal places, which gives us 5.76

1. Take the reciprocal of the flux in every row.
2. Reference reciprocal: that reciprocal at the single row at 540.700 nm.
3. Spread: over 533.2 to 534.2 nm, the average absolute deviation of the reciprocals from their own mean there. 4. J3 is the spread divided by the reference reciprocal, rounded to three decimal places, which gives 0.034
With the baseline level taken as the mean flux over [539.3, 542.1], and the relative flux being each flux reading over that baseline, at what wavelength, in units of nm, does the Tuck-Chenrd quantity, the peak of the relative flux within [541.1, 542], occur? 541.946 nm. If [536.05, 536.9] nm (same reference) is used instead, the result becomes 536.113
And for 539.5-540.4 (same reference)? 540.078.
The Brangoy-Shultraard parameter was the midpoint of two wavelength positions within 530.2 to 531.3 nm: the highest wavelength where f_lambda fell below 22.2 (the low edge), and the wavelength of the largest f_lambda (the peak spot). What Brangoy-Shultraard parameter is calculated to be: 530.40 nm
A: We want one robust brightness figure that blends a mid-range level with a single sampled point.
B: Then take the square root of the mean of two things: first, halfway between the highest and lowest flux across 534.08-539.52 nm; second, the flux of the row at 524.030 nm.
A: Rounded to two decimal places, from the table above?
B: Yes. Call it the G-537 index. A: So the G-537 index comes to 4.72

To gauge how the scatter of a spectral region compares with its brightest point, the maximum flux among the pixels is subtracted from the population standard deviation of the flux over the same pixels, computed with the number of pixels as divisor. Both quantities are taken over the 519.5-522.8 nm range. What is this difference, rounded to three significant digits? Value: -20.4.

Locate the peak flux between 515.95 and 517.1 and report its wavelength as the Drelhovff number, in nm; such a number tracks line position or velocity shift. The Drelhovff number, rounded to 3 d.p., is 516.008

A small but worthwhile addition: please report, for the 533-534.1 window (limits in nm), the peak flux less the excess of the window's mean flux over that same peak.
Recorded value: 23.1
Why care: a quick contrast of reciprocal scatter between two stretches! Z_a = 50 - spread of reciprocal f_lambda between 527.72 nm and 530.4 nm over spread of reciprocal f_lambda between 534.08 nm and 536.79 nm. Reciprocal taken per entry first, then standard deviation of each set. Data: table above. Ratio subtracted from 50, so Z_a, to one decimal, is 48.5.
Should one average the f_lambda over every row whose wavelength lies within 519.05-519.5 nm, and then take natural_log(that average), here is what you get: 2.9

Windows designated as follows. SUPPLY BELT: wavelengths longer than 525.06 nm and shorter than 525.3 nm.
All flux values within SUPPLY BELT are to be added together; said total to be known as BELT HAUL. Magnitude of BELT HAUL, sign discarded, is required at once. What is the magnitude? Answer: 41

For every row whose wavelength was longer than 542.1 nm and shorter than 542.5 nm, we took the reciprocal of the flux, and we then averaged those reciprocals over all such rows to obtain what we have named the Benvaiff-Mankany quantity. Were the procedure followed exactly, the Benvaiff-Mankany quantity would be 0.043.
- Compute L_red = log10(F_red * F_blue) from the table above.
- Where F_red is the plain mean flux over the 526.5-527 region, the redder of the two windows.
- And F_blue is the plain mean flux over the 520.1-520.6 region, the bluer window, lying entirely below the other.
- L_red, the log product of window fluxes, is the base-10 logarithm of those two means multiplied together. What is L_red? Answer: 2.51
